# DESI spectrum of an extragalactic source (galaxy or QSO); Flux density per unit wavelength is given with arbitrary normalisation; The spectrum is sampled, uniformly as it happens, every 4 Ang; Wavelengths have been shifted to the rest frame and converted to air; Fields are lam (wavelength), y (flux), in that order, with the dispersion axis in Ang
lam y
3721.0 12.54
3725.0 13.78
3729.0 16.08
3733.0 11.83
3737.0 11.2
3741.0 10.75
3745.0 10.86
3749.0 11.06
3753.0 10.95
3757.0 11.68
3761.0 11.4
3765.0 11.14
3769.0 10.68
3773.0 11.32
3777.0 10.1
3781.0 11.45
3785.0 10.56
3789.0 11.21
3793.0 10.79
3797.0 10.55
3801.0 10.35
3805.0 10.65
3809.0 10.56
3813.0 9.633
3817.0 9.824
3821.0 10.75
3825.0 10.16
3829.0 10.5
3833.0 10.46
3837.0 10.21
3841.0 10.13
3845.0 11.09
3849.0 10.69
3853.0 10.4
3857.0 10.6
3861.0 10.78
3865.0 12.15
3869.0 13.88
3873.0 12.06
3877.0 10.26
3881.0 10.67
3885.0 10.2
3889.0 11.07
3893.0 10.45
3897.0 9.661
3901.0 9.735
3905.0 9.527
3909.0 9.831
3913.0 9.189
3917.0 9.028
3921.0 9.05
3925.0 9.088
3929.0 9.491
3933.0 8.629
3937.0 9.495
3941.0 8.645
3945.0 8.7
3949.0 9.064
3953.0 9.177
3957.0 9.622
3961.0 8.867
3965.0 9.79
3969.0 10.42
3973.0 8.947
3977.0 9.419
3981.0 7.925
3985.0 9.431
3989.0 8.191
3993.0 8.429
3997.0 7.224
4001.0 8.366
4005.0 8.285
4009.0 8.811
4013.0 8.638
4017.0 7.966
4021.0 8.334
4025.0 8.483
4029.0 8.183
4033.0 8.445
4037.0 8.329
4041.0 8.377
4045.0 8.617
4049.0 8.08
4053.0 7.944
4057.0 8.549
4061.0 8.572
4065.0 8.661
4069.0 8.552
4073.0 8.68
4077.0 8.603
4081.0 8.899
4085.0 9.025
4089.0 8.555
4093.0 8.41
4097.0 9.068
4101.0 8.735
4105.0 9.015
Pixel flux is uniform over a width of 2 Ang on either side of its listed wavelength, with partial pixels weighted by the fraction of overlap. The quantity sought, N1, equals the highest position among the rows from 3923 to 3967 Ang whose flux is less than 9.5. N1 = 3961.0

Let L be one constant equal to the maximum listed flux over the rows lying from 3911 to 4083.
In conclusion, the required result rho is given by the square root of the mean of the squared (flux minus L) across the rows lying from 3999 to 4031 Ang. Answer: 2.1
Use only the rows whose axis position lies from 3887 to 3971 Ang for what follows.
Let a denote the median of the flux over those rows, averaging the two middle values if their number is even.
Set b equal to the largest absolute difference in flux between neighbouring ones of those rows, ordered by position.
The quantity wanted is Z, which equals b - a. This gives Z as -8.6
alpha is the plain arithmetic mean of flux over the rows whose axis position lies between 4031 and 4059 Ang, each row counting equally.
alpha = 8.3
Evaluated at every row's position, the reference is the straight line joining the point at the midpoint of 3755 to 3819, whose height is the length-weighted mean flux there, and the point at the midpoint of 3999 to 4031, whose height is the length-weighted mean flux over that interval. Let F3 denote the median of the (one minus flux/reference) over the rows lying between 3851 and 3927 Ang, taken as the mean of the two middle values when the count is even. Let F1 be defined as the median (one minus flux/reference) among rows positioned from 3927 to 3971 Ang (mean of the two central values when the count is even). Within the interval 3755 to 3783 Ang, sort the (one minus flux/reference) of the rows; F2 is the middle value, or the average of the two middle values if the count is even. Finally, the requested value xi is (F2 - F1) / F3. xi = 0.4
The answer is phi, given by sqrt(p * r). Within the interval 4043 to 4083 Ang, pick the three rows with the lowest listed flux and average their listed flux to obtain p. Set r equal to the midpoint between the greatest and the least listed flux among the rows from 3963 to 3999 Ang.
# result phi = 8.50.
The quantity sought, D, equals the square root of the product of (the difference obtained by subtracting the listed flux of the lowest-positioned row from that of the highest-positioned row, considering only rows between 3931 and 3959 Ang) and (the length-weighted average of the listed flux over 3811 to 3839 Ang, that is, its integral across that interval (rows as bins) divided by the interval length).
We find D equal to 3.2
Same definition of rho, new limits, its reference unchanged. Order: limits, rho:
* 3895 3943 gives 1.2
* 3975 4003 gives 2.1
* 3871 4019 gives 1.5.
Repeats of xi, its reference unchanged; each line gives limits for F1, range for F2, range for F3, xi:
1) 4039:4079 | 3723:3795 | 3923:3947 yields 1.9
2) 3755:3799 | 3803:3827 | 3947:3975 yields -1.3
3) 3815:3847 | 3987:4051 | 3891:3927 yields -8.9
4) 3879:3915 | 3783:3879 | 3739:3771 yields 1.8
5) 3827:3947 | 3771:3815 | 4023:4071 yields -0.8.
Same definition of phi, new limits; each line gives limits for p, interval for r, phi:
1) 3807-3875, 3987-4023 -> 8.89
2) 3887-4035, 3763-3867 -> 9.16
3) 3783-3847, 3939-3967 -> 9.53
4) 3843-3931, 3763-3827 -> 9.77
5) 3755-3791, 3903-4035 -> 9.60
